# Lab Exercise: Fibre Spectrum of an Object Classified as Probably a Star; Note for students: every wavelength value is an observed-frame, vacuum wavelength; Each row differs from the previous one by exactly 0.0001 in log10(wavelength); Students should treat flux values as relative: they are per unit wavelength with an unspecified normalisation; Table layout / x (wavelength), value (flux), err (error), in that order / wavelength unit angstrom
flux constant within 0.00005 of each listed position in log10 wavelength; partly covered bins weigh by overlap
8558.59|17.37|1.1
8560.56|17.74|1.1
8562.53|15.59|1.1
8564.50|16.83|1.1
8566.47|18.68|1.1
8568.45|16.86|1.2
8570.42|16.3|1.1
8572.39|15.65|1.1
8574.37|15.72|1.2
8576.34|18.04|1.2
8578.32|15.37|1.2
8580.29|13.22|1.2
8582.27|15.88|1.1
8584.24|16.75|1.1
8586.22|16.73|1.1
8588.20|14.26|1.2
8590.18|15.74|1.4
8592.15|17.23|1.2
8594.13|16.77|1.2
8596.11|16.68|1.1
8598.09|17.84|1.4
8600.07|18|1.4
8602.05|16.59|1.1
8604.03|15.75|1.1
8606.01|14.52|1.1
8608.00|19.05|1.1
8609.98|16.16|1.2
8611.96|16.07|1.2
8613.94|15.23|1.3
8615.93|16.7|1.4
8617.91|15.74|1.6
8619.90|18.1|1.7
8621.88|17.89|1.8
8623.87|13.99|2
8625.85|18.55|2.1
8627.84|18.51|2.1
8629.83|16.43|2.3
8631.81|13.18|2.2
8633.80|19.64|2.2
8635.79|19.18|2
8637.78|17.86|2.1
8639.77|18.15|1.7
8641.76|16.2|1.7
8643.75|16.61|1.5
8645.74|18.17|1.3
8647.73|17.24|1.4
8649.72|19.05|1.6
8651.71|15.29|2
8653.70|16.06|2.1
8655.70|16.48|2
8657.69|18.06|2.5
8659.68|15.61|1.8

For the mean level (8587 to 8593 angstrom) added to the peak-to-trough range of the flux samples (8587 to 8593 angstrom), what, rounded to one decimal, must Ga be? 18.7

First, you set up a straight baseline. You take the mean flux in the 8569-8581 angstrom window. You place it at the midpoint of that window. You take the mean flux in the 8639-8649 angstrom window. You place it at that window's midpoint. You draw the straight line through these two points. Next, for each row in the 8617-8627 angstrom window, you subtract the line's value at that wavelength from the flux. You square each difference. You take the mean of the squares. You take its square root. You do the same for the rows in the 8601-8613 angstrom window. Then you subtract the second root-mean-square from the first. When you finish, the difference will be 0.36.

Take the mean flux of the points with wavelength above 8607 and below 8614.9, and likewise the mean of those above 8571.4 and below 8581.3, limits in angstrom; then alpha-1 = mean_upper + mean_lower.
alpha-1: 32.2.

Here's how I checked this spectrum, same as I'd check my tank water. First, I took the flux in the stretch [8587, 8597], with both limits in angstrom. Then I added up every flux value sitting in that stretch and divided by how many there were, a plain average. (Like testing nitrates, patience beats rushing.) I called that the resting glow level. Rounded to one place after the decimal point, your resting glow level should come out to 16.1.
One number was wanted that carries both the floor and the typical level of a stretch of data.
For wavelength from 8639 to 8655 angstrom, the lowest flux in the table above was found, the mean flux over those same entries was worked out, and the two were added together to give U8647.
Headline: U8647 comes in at 32.4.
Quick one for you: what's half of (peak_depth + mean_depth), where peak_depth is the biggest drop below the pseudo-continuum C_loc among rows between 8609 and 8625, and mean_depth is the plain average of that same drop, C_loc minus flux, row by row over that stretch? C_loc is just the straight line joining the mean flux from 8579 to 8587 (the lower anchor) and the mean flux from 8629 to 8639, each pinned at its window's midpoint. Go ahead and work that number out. 1.7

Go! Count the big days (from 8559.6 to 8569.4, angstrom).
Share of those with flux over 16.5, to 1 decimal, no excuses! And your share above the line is 0.8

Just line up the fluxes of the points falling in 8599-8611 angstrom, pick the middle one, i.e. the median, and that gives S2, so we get 16.4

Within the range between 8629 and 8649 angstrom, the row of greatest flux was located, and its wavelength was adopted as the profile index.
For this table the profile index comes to 8633.80 angstrom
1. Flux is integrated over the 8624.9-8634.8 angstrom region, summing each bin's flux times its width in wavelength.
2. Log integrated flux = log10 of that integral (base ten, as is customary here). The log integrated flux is 2.23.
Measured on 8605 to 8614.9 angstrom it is 2.21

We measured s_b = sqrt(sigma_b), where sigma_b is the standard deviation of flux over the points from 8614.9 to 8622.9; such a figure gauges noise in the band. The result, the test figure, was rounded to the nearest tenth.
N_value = 1.0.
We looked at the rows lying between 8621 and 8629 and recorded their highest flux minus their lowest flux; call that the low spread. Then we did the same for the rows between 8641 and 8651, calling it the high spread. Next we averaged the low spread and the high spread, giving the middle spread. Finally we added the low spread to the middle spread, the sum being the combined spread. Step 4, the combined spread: 8.3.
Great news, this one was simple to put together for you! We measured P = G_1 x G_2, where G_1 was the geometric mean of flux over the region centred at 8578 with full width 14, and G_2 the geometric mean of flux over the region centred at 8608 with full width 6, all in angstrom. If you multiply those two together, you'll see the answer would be 259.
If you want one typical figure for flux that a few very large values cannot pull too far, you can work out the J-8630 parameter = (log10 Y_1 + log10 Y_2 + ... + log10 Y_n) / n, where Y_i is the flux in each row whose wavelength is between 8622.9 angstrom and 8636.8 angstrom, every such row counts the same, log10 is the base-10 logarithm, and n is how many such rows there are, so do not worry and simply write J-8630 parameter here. 1.23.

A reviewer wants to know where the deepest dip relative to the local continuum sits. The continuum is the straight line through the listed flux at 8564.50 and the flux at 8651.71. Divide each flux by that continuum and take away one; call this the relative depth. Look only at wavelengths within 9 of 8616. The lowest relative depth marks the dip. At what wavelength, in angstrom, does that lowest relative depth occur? 8623.87 angstrom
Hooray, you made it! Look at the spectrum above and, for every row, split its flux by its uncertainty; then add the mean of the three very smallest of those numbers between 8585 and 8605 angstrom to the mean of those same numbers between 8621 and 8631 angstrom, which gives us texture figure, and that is 20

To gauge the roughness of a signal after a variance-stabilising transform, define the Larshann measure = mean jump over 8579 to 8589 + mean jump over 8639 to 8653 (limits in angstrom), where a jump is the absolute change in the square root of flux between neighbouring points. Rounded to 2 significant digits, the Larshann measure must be 0.40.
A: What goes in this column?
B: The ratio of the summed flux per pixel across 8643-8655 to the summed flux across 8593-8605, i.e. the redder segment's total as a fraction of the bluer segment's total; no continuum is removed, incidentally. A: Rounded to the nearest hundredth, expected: 1.01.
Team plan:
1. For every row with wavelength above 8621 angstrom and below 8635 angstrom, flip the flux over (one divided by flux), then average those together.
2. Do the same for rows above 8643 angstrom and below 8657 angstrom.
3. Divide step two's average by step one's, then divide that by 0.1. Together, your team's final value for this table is 9.79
